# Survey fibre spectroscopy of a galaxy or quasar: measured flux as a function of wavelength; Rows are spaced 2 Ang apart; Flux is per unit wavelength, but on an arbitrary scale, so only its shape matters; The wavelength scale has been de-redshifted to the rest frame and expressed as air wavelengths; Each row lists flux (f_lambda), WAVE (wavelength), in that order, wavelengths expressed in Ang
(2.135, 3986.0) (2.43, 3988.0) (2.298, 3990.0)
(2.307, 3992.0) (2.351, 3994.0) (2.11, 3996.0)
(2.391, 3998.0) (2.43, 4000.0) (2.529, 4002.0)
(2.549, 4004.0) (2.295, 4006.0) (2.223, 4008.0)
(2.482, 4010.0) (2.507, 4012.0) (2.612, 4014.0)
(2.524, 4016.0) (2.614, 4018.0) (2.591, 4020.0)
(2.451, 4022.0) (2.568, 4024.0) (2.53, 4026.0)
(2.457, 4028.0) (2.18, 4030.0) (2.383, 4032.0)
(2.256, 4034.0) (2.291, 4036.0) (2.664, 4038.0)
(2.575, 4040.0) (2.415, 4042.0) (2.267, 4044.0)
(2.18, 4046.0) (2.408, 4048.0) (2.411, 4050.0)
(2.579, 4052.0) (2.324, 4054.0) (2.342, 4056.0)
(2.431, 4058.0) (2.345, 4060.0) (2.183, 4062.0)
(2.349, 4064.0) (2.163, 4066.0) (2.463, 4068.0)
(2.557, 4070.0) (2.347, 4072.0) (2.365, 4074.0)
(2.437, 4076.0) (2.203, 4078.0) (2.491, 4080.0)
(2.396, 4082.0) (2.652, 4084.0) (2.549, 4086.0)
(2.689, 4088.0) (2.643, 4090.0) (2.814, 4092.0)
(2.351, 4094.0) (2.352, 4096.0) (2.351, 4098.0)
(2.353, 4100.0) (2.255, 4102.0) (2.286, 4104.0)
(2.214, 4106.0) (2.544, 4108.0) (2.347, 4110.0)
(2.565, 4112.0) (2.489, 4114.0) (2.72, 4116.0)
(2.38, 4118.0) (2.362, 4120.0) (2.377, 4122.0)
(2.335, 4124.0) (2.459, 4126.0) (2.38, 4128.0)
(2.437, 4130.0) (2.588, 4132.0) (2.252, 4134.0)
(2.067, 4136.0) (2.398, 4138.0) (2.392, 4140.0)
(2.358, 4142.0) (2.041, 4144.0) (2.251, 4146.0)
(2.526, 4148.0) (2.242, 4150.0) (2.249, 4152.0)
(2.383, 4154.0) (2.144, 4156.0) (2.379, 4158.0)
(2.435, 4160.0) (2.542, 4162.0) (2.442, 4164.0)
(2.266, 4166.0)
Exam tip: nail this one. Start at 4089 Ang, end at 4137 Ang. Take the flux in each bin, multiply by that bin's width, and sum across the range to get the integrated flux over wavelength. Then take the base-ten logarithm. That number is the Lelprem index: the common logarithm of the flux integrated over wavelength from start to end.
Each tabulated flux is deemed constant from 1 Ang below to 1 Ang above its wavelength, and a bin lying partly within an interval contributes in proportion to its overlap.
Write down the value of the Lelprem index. 2.1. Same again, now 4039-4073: 1.9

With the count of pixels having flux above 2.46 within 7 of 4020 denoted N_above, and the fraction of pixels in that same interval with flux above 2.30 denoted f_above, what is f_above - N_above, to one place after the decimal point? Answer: -5.0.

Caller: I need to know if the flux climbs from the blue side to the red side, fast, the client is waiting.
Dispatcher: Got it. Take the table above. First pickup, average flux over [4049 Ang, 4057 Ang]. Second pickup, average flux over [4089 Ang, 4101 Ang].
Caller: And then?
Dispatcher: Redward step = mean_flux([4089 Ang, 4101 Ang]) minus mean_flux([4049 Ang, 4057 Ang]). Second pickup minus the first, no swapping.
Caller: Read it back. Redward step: 0.06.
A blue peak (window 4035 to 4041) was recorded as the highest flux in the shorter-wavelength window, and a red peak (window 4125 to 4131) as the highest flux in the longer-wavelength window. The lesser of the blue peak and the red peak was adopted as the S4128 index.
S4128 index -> 2.46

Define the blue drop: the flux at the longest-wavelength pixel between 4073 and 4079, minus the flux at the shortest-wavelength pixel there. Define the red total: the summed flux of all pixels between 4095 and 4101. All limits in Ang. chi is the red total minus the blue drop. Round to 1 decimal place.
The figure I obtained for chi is 7.2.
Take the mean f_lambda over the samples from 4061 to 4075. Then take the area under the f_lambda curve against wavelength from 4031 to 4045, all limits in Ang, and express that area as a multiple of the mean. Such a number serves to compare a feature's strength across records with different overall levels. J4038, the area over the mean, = 14.4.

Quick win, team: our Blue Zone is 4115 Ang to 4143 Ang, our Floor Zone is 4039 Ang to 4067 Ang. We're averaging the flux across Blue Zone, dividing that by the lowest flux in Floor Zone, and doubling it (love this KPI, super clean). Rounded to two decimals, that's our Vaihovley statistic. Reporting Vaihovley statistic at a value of 2.21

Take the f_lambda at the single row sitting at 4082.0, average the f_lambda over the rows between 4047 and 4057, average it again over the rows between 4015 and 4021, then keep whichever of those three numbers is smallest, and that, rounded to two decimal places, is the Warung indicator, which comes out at 2.40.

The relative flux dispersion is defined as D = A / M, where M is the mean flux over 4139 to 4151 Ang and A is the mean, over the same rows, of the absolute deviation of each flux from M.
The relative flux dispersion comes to 0.054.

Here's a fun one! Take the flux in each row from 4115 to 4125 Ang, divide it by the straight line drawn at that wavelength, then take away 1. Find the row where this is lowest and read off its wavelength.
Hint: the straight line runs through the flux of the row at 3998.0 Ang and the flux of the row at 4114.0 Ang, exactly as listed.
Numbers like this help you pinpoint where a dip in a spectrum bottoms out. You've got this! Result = 4124.0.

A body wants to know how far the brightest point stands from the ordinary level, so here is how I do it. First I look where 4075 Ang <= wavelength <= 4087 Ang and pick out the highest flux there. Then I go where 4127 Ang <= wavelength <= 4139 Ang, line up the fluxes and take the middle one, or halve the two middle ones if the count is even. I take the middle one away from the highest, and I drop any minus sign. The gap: 0.26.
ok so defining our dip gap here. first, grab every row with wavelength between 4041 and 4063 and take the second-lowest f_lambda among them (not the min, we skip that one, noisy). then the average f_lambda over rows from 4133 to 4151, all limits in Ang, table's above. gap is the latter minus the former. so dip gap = 0.098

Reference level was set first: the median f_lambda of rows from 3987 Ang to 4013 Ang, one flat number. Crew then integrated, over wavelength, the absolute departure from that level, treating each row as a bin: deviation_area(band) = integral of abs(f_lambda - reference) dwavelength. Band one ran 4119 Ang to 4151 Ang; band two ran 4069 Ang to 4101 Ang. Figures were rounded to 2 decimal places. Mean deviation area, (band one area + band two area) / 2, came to 3.82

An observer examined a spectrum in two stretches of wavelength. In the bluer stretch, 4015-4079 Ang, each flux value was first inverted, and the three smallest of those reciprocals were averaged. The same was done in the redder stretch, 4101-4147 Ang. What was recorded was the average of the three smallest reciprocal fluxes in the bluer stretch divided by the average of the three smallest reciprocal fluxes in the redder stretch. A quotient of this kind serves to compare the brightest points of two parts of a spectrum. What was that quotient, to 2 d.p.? 1.00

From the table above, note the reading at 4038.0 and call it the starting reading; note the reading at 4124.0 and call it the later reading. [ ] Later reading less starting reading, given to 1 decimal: -0.3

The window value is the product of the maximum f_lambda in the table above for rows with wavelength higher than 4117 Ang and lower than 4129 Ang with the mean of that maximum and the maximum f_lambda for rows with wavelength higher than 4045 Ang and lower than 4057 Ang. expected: 6.2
